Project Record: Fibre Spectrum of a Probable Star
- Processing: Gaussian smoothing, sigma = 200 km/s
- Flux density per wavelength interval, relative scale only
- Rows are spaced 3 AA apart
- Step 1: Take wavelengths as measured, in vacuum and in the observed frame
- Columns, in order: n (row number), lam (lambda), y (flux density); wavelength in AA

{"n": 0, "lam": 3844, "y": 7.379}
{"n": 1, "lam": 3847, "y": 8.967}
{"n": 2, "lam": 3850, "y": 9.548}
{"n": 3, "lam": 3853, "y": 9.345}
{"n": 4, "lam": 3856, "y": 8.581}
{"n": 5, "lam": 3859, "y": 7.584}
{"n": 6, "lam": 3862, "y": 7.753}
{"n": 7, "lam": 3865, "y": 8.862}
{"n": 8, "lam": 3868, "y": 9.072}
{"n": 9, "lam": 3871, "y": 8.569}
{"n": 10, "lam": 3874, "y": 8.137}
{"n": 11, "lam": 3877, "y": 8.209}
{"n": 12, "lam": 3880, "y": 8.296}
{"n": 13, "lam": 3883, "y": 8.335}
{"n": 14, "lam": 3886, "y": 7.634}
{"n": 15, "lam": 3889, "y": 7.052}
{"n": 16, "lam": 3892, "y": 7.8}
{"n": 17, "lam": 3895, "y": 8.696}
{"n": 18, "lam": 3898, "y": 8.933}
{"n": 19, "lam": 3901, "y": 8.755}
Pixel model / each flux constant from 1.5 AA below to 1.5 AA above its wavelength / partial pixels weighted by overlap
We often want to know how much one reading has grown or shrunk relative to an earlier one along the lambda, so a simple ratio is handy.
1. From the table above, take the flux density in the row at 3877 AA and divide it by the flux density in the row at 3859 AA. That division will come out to 1.08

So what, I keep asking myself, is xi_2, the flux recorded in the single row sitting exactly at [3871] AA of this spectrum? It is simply 8.569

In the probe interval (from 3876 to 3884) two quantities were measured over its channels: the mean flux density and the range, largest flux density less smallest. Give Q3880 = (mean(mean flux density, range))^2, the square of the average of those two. 17.7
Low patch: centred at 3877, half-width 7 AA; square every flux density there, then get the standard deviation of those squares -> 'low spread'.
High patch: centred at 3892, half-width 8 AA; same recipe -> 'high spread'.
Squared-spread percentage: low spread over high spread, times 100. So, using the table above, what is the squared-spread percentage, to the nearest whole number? 22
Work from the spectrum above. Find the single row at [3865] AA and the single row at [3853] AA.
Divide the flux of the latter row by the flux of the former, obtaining 1.05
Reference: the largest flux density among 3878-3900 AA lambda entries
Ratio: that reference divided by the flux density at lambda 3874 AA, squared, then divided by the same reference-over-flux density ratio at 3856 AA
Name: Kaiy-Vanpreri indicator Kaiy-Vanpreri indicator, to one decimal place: 1.2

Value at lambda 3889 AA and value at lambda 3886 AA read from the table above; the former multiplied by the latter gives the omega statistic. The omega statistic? 54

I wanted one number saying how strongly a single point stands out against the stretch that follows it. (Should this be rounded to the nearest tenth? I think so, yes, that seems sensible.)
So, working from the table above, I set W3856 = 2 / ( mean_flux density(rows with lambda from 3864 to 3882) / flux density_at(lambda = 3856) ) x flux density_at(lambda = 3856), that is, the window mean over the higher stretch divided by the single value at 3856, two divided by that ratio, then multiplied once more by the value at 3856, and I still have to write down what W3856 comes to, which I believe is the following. 17.3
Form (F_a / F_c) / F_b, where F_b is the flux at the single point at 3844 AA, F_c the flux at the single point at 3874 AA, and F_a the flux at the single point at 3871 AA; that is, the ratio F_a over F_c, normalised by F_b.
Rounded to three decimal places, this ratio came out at 0.143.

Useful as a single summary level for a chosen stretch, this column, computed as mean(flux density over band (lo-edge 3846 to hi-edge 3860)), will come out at 8.8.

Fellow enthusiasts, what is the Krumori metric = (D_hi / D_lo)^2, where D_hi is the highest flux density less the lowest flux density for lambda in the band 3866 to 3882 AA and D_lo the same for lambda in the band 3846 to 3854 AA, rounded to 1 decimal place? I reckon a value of 2.6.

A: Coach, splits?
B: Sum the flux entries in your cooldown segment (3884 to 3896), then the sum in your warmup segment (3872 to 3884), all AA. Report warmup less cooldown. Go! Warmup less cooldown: 1.8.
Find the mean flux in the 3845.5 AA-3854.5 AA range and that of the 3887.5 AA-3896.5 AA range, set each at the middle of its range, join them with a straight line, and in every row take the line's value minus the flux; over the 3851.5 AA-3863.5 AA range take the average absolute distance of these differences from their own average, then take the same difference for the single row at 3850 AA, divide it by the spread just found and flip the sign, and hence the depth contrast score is 0.5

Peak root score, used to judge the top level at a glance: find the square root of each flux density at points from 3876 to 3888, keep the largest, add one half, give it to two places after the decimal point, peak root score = 3.39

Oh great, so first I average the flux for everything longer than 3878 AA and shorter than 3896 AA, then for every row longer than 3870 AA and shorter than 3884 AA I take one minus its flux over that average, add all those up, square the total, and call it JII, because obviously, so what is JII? 0.05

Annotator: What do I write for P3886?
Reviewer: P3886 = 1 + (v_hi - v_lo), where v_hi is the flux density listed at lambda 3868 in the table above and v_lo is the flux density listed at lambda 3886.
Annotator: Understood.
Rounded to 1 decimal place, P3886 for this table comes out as 2.4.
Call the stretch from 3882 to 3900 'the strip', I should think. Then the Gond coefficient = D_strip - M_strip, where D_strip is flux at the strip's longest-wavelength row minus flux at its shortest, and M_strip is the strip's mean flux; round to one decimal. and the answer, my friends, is -7.5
